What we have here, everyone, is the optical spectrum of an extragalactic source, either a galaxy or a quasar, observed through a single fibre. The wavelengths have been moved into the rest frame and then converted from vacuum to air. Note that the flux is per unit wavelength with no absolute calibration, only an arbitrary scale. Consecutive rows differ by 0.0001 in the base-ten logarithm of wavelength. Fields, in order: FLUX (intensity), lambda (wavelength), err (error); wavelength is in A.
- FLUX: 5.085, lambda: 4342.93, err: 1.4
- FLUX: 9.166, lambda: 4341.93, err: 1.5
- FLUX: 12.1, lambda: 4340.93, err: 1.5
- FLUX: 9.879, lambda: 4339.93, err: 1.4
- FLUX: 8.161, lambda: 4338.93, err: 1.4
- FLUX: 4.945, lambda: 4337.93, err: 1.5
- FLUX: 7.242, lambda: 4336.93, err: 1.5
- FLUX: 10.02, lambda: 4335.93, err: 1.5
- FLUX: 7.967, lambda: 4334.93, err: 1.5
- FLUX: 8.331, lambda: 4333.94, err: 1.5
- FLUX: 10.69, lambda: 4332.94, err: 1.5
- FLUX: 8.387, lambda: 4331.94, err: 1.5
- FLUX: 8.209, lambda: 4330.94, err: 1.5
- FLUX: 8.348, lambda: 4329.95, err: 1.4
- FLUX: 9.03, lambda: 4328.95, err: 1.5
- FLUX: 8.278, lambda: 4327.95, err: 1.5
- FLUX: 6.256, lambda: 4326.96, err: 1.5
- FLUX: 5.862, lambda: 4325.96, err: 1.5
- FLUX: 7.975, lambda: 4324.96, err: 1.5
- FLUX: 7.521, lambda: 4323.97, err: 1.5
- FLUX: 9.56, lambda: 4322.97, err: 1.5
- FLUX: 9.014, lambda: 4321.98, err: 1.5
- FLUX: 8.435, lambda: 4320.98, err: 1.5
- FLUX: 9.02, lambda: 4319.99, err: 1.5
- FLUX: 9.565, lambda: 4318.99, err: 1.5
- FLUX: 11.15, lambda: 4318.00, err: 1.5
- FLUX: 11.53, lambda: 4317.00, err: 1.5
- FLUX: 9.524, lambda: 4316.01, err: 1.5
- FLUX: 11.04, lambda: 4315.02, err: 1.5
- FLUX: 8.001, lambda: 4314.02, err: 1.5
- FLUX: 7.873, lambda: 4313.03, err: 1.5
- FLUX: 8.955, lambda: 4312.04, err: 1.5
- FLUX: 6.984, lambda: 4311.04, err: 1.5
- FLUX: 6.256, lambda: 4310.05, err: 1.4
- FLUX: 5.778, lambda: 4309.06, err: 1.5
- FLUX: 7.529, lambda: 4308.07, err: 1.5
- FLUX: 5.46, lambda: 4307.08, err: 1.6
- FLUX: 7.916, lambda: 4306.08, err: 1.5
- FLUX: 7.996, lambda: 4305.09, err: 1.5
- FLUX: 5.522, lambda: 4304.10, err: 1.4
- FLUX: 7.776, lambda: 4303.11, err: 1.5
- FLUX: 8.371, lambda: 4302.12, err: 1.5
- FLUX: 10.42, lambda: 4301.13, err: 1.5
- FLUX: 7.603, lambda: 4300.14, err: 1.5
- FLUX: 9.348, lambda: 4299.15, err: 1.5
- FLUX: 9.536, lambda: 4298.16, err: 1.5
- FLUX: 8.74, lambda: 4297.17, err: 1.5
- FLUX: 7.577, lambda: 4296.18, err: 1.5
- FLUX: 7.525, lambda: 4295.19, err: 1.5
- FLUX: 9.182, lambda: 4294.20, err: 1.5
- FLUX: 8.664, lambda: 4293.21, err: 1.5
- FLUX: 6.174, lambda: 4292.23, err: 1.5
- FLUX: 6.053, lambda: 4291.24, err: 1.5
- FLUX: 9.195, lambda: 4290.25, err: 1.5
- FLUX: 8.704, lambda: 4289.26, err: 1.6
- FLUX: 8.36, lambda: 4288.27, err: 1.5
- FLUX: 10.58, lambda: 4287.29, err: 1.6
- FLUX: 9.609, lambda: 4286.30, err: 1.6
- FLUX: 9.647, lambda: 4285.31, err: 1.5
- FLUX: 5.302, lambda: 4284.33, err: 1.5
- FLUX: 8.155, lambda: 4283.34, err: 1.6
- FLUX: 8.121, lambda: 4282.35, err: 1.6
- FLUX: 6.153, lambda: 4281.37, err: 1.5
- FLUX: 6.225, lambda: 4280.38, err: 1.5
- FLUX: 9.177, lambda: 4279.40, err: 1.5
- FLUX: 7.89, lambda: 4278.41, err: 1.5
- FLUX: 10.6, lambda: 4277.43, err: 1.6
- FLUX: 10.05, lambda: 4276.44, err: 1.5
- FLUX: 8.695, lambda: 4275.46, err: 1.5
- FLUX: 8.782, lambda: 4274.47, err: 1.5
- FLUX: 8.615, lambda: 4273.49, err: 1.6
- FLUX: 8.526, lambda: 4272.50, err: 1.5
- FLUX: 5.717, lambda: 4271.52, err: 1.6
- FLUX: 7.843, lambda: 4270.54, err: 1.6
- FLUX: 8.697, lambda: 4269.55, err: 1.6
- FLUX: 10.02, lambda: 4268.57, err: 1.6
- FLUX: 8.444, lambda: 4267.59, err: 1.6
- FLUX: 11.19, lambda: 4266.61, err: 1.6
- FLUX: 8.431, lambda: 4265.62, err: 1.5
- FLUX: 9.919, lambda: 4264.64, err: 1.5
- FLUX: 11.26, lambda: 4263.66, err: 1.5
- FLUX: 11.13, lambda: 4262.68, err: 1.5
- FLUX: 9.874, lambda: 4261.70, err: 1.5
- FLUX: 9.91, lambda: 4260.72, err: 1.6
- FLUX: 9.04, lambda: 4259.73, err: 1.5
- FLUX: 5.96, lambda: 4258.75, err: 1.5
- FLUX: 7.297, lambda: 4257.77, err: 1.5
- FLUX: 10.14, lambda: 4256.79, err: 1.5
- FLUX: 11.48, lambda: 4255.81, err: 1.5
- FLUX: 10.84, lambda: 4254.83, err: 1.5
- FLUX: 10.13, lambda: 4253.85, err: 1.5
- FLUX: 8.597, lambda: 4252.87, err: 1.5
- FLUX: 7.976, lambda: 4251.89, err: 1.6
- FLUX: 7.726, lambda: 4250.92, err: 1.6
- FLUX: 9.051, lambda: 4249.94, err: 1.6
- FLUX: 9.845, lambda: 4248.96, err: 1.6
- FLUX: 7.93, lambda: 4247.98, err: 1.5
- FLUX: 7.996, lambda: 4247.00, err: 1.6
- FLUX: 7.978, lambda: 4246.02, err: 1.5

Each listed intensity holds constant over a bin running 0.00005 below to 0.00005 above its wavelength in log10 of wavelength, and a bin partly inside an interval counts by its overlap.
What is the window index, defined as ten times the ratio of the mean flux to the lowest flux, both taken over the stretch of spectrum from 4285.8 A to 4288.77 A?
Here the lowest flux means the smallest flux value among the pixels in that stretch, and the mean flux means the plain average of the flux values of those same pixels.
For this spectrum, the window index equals 11.4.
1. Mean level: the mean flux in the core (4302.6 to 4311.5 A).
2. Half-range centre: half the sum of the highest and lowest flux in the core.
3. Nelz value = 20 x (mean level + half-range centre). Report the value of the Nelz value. 271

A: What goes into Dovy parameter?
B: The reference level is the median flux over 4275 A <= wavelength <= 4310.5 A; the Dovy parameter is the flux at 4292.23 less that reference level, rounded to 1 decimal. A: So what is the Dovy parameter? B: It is -2.0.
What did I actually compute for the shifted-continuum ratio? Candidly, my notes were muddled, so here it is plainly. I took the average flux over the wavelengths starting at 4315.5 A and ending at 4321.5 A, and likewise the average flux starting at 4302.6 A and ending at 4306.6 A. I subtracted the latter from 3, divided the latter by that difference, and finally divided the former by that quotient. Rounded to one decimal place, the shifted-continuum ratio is -5.8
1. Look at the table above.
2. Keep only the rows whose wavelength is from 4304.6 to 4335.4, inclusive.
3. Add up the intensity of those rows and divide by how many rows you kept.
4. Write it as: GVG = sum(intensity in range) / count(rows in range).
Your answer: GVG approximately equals 8.34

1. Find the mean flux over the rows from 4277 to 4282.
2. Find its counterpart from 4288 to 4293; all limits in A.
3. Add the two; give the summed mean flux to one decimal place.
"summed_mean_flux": 15.7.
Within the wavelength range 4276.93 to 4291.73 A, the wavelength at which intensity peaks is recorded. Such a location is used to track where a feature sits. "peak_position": 4277.43 A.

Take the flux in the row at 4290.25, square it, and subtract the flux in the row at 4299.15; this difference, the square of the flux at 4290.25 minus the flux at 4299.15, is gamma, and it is 75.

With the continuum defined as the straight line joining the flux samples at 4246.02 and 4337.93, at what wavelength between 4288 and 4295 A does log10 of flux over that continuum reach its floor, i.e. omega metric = 4291.24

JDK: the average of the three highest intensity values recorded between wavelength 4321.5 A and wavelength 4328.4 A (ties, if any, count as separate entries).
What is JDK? 8.95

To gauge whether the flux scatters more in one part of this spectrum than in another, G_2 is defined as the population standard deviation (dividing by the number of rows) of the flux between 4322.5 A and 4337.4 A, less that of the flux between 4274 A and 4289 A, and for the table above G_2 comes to -0.31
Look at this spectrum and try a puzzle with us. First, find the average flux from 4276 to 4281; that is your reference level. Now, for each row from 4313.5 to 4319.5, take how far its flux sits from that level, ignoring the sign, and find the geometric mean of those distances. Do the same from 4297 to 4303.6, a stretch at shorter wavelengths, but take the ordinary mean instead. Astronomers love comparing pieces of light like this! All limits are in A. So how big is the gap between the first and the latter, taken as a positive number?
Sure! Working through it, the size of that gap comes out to 0.6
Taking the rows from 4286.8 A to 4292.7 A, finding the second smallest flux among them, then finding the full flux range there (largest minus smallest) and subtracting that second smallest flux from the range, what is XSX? -1.6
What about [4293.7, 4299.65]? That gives -5.6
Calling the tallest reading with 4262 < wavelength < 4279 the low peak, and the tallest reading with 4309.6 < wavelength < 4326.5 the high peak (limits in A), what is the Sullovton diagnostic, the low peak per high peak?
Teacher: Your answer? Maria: 0.98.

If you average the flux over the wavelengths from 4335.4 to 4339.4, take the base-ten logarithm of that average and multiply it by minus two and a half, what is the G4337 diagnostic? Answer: -2.20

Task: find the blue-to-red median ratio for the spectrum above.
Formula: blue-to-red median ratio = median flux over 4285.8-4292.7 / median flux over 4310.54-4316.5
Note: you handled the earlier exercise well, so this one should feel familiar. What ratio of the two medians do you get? 1.03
